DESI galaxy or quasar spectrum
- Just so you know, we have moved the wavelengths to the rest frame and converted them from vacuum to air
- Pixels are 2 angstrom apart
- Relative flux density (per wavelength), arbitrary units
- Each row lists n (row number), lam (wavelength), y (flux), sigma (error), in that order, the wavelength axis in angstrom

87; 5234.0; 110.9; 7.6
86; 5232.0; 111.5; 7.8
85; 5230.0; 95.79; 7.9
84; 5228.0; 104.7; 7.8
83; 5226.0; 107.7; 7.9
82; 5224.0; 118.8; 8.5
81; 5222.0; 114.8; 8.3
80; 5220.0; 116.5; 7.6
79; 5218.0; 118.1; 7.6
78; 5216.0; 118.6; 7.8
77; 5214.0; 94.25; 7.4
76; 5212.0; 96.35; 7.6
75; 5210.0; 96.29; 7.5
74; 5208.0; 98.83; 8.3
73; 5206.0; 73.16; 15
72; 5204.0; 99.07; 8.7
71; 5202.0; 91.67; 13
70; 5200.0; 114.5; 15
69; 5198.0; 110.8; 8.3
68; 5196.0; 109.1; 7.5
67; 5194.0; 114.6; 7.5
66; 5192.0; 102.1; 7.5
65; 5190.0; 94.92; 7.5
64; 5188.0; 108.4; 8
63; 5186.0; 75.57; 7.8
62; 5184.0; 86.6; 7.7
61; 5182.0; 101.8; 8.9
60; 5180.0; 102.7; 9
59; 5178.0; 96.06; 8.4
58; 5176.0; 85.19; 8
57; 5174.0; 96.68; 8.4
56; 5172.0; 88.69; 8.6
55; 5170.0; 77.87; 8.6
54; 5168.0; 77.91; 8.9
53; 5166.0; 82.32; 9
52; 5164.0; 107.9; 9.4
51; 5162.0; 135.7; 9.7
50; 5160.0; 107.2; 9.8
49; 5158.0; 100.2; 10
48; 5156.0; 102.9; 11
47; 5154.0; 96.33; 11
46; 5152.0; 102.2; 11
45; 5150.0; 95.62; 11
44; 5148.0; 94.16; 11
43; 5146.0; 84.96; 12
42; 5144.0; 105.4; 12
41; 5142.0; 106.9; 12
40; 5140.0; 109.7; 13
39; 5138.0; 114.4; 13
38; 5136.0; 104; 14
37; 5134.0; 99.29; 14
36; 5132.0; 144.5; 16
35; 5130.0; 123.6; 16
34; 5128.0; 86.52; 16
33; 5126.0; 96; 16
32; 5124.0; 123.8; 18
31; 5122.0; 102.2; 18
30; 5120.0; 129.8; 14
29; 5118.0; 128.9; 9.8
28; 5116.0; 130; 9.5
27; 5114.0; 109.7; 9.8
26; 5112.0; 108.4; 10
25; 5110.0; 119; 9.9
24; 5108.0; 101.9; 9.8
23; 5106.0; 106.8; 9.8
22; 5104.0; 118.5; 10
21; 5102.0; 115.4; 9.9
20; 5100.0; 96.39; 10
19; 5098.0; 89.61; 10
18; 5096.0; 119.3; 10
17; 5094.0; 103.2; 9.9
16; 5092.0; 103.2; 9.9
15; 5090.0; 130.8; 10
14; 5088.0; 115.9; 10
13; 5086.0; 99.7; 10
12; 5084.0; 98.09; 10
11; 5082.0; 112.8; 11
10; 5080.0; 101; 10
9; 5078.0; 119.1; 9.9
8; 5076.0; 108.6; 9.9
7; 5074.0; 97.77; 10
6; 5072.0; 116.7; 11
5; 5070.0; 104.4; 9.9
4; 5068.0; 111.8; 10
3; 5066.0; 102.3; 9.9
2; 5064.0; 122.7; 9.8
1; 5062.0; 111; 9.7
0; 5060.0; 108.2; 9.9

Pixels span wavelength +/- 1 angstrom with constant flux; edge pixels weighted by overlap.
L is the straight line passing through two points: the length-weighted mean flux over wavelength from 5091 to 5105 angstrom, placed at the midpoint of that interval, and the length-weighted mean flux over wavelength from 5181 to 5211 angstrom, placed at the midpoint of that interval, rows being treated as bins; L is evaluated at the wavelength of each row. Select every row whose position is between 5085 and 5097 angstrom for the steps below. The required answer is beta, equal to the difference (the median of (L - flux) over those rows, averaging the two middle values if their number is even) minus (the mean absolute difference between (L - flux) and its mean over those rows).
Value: -12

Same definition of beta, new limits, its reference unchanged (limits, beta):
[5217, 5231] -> -25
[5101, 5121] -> -19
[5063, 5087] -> -5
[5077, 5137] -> -15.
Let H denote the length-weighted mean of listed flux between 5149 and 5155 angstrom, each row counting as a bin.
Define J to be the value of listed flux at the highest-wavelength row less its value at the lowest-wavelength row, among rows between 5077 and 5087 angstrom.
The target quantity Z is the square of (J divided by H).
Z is 0.039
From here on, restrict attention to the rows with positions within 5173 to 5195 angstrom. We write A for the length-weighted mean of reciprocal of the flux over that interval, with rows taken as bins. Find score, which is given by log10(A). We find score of -1.98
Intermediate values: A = 0.0105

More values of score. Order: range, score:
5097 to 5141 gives -2.04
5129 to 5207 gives -1.99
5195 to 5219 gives -2.00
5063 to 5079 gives -2.04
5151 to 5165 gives -2.03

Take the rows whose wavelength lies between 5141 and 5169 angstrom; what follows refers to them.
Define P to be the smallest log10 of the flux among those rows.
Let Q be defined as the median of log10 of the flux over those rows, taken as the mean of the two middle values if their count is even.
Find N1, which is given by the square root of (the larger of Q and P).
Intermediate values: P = 1.89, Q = 2.01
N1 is 1.42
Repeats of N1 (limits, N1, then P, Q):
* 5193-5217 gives 1.41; 1.86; 2.00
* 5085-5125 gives 1.43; 1.95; 2.05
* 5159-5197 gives 1.41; 1.88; 1.99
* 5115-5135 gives 1.45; 1.94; 2.09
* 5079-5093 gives 1.42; 1.99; 2.01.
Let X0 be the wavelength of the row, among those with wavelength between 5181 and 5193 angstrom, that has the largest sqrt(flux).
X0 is 5188.0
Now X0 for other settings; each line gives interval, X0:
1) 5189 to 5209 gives 5194.0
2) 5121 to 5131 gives 5124.0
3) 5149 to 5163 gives 5162.0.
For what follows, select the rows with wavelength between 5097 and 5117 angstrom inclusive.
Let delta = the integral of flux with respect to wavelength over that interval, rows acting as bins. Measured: 2191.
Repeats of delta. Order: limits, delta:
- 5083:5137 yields 6009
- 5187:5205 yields 1890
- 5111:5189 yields 8060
